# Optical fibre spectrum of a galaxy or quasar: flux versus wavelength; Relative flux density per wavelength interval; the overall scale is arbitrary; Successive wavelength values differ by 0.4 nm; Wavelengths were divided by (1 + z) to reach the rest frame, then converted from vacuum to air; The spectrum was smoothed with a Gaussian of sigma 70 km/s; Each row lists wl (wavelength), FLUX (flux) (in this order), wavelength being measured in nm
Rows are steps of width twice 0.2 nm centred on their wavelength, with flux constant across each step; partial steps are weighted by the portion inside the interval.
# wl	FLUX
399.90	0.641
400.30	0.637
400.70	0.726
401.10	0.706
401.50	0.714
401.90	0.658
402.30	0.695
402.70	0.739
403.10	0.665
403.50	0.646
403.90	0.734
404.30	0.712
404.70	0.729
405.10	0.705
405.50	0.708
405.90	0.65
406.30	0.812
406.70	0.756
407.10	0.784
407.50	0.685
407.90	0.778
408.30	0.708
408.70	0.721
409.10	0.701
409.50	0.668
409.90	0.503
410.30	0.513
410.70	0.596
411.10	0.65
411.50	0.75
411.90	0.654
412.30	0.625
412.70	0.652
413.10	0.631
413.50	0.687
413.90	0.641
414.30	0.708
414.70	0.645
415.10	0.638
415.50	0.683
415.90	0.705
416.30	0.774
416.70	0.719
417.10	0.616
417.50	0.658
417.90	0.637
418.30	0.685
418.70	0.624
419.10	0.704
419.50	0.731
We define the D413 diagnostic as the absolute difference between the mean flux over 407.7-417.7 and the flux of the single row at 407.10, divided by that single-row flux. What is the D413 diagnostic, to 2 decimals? 0.15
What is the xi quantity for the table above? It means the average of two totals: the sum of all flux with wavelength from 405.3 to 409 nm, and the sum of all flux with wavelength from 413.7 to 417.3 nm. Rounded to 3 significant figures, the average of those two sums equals 6.37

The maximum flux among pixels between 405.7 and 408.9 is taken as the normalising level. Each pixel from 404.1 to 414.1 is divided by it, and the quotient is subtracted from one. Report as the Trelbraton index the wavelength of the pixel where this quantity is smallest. 406.30 nm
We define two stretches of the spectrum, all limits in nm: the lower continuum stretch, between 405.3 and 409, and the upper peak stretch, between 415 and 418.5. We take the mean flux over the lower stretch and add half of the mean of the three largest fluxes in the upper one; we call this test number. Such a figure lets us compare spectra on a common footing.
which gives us 1.10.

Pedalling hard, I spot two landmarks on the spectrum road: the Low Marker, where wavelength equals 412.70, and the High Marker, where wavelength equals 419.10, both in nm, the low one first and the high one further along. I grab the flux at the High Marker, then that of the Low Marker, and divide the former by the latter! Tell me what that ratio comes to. 1.08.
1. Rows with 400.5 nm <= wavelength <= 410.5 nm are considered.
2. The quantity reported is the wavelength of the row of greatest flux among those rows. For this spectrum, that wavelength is 406.30 nm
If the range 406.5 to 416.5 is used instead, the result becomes 407.10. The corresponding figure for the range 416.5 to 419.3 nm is 416.70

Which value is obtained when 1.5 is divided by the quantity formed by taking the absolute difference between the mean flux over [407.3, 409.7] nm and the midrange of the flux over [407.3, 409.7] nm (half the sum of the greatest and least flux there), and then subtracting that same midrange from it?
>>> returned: -2.11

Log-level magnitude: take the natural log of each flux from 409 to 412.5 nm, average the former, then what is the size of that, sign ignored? 0.47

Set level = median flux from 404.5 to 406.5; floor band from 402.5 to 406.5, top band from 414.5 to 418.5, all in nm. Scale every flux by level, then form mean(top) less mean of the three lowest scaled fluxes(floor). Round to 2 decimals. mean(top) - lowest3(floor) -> 0.03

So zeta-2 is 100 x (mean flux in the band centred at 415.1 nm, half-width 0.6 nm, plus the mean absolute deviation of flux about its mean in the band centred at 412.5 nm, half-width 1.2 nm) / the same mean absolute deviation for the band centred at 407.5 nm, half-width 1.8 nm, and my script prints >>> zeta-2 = 1561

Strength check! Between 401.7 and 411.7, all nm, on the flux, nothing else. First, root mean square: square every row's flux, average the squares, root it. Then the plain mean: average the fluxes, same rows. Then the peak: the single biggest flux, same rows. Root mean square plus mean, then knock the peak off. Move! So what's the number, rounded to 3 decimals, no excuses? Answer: 0.573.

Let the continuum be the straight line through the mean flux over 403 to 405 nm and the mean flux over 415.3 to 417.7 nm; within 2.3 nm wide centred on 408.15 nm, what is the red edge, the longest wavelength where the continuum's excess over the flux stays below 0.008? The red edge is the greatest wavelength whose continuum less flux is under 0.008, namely 409.10 nm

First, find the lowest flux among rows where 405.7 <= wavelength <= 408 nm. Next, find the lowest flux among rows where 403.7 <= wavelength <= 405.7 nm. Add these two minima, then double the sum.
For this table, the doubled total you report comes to 2.71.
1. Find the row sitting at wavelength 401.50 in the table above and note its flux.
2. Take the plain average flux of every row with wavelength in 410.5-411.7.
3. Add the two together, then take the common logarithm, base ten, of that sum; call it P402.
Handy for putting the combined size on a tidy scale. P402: 0.140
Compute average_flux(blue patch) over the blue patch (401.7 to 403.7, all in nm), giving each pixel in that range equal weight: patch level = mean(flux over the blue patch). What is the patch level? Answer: 0.681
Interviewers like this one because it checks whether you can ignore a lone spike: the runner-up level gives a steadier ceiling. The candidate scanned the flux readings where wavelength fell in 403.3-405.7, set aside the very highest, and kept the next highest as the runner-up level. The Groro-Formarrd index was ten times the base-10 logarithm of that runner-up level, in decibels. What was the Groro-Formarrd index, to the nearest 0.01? -1.37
